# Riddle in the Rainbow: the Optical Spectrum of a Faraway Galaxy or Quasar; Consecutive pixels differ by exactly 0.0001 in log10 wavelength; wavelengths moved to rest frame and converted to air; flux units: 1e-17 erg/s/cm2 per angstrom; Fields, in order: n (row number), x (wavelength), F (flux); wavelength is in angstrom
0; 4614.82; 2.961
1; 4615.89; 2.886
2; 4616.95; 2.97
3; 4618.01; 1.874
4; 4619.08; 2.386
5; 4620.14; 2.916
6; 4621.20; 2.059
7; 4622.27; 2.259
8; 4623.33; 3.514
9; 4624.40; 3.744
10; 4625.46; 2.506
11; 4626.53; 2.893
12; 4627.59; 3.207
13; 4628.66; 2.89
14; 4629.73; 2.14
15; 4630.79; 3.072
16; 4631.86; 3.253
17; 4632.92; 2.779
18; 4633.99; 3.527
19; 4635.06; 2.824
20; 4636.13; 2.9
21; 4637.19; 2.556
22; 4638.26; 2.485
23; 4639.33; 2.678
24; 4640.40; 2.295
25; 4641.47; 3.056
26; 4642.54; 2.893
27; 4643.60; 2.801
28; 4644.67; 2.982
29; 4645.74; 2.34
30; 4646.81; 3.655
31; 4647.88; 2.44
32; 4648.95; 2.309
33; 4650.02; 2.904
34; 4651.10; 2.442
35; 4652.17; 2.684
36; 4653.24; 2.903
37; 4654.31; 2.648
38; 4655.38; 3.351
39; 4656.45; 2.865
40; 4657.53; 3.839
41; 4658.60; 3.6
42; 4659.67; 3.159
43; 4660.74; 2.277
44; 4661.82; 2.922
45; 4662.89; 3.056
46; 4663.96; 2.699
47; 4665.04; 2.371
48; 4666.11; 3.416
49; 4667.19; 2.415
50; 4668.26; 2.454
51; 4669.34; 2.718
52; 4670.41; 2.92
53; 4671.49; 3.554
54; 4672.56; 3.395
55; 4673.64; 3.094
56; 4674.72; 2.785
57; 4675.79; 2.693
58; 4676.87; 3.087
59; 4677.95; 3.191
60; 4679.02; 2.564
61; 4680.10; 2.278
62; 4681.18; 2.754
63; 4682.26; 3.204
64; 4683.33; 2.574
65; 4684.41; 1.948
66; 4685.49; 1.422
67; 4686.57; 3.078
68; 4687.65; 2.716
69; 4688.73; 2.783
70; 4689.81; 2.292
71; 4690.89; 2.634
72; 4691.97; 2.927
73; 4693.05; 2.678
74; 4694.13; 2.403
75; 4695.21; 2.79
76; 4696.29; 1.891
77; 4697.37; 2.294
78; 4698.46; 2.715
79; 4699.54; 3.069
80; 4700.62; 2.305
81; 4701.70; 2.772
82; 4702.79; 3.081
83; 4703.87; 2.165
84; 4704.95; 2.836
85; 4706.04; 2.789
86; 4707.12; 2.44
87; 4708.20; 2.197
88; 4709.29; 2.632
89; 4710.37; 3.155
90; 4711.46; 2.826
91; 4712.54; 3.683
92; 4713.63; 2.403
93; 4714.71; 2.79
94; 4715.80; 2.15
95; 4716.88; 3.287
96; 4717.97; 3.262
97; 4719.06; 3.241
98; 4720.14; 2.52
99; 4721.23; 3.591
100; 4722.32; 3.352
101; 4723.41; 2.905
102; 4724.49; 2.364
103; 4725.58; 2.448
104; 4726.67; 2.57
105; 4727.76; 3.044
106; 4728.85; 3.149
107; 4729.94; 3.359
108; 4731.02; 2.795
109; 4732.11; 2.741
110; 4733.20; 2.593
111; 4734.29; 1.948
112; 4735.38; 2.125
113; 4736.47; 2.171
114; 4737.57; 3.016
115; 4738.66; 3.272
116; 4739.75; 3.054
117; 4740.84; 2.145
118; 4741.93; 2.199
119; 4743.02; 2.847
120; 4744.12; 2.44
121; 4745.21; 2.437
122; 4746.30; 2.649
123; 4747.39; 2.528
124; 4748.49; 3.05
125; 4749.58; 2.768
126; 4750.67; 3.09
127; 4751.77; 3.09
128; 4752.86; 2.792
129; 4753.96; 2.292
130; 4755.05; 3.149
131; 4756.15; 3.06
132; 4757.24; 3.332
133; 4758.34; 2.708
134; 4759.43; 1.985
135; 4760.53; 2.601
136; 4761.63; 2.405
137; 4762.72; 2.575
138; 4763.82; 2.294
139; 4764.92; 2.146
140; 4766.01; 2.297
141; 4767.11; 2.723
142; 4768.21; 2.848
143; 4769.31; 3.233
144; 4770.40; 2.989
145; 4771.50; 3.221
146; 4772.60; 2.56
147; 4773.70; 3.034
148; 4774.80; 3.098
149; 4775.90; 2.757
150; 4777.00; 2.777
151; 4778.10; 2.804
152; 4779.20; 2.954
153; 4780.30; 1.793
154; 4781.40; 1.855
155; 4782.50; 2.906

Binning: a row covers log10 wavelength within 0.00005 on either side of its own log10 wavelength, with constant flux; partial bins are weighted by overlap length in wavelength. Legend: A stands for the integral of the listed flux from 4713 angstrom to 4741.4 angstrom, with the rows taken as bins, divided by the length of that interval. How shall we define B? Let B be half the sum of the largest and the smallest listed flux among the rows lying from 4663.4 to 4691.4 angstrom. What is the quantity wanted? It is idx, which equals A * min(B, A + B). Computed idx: 6.92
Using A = 2.78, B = 2.49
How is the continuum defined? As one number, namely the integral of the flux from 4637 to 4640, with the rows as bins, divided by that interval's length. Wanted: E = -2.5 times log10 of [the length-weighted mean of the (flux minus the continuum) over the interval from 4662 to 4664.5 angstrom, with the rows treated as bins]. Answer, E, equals 1.2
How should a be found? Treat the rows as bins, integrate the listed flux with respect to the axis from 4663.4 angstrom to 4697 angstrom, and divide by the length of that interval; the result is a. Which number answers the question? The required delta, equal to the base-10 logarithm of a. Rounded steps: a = 2.70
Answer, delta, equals 0.431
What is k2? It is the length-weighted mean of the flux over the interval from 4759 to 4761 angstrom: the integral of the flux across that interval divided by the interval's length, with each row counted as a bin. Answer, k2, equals 2.3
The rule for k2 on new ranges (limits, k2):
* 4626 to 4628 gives 3.0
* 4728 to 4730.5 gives 3.2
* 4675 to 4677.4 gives 2.9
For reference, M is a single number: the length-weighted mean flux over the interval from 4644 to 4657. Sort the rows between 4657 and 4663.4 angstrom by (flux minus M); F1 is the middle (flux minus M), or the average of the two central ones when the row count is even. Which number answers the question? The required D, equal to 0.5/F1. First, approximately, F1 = 0.3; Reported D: 2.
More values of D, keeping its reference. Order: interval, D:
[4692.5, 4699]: -2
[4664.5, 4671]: -2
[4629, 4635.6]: 3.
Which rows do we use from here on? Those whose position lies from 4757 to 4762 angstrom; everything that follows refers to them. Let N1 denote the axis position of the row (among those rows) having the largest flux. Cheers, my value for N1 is 4757.24 angstrom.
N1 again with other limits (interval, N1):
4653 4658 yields 4657.53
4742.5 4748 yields 4743.02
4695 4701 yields 4699.54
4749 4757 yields 4755.05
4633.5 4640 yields 4633.99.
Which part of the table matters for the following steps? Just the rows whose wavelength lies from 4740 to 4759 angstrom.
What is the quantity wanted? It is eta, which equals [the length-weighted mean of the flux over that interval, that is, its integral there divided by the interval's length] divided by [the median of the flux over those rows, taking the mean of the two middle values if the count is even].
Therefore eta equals 0.99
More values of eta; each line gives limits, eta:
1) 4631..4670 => 1.01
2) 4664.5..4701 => 0.99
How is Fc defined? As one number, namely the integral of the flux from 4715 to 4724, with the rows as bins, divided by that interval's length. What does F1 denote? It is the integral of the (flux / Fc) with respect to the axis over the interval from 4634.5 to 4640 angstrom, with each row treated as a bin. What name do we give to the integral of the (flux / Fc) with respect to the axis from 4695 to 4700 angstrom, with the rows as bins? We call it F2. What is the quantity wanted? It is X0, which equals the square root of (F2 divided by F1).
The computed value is 0.93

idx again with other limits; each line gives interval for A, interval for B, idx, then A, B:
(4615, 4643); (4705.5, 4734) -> 8.14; 2.79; 2.92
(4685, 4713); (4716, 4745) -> 7.30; 2.64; 2.77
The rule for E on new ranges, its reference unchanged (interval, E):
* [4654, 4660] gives 0.4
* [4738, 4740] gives 0.5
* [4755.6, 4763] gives 2.4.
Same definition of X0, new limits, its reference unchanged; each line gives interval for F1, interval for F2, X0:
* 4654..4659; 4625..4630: 0.92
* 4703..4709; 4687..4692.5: 0.99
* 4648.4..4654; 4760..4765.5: 0.94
